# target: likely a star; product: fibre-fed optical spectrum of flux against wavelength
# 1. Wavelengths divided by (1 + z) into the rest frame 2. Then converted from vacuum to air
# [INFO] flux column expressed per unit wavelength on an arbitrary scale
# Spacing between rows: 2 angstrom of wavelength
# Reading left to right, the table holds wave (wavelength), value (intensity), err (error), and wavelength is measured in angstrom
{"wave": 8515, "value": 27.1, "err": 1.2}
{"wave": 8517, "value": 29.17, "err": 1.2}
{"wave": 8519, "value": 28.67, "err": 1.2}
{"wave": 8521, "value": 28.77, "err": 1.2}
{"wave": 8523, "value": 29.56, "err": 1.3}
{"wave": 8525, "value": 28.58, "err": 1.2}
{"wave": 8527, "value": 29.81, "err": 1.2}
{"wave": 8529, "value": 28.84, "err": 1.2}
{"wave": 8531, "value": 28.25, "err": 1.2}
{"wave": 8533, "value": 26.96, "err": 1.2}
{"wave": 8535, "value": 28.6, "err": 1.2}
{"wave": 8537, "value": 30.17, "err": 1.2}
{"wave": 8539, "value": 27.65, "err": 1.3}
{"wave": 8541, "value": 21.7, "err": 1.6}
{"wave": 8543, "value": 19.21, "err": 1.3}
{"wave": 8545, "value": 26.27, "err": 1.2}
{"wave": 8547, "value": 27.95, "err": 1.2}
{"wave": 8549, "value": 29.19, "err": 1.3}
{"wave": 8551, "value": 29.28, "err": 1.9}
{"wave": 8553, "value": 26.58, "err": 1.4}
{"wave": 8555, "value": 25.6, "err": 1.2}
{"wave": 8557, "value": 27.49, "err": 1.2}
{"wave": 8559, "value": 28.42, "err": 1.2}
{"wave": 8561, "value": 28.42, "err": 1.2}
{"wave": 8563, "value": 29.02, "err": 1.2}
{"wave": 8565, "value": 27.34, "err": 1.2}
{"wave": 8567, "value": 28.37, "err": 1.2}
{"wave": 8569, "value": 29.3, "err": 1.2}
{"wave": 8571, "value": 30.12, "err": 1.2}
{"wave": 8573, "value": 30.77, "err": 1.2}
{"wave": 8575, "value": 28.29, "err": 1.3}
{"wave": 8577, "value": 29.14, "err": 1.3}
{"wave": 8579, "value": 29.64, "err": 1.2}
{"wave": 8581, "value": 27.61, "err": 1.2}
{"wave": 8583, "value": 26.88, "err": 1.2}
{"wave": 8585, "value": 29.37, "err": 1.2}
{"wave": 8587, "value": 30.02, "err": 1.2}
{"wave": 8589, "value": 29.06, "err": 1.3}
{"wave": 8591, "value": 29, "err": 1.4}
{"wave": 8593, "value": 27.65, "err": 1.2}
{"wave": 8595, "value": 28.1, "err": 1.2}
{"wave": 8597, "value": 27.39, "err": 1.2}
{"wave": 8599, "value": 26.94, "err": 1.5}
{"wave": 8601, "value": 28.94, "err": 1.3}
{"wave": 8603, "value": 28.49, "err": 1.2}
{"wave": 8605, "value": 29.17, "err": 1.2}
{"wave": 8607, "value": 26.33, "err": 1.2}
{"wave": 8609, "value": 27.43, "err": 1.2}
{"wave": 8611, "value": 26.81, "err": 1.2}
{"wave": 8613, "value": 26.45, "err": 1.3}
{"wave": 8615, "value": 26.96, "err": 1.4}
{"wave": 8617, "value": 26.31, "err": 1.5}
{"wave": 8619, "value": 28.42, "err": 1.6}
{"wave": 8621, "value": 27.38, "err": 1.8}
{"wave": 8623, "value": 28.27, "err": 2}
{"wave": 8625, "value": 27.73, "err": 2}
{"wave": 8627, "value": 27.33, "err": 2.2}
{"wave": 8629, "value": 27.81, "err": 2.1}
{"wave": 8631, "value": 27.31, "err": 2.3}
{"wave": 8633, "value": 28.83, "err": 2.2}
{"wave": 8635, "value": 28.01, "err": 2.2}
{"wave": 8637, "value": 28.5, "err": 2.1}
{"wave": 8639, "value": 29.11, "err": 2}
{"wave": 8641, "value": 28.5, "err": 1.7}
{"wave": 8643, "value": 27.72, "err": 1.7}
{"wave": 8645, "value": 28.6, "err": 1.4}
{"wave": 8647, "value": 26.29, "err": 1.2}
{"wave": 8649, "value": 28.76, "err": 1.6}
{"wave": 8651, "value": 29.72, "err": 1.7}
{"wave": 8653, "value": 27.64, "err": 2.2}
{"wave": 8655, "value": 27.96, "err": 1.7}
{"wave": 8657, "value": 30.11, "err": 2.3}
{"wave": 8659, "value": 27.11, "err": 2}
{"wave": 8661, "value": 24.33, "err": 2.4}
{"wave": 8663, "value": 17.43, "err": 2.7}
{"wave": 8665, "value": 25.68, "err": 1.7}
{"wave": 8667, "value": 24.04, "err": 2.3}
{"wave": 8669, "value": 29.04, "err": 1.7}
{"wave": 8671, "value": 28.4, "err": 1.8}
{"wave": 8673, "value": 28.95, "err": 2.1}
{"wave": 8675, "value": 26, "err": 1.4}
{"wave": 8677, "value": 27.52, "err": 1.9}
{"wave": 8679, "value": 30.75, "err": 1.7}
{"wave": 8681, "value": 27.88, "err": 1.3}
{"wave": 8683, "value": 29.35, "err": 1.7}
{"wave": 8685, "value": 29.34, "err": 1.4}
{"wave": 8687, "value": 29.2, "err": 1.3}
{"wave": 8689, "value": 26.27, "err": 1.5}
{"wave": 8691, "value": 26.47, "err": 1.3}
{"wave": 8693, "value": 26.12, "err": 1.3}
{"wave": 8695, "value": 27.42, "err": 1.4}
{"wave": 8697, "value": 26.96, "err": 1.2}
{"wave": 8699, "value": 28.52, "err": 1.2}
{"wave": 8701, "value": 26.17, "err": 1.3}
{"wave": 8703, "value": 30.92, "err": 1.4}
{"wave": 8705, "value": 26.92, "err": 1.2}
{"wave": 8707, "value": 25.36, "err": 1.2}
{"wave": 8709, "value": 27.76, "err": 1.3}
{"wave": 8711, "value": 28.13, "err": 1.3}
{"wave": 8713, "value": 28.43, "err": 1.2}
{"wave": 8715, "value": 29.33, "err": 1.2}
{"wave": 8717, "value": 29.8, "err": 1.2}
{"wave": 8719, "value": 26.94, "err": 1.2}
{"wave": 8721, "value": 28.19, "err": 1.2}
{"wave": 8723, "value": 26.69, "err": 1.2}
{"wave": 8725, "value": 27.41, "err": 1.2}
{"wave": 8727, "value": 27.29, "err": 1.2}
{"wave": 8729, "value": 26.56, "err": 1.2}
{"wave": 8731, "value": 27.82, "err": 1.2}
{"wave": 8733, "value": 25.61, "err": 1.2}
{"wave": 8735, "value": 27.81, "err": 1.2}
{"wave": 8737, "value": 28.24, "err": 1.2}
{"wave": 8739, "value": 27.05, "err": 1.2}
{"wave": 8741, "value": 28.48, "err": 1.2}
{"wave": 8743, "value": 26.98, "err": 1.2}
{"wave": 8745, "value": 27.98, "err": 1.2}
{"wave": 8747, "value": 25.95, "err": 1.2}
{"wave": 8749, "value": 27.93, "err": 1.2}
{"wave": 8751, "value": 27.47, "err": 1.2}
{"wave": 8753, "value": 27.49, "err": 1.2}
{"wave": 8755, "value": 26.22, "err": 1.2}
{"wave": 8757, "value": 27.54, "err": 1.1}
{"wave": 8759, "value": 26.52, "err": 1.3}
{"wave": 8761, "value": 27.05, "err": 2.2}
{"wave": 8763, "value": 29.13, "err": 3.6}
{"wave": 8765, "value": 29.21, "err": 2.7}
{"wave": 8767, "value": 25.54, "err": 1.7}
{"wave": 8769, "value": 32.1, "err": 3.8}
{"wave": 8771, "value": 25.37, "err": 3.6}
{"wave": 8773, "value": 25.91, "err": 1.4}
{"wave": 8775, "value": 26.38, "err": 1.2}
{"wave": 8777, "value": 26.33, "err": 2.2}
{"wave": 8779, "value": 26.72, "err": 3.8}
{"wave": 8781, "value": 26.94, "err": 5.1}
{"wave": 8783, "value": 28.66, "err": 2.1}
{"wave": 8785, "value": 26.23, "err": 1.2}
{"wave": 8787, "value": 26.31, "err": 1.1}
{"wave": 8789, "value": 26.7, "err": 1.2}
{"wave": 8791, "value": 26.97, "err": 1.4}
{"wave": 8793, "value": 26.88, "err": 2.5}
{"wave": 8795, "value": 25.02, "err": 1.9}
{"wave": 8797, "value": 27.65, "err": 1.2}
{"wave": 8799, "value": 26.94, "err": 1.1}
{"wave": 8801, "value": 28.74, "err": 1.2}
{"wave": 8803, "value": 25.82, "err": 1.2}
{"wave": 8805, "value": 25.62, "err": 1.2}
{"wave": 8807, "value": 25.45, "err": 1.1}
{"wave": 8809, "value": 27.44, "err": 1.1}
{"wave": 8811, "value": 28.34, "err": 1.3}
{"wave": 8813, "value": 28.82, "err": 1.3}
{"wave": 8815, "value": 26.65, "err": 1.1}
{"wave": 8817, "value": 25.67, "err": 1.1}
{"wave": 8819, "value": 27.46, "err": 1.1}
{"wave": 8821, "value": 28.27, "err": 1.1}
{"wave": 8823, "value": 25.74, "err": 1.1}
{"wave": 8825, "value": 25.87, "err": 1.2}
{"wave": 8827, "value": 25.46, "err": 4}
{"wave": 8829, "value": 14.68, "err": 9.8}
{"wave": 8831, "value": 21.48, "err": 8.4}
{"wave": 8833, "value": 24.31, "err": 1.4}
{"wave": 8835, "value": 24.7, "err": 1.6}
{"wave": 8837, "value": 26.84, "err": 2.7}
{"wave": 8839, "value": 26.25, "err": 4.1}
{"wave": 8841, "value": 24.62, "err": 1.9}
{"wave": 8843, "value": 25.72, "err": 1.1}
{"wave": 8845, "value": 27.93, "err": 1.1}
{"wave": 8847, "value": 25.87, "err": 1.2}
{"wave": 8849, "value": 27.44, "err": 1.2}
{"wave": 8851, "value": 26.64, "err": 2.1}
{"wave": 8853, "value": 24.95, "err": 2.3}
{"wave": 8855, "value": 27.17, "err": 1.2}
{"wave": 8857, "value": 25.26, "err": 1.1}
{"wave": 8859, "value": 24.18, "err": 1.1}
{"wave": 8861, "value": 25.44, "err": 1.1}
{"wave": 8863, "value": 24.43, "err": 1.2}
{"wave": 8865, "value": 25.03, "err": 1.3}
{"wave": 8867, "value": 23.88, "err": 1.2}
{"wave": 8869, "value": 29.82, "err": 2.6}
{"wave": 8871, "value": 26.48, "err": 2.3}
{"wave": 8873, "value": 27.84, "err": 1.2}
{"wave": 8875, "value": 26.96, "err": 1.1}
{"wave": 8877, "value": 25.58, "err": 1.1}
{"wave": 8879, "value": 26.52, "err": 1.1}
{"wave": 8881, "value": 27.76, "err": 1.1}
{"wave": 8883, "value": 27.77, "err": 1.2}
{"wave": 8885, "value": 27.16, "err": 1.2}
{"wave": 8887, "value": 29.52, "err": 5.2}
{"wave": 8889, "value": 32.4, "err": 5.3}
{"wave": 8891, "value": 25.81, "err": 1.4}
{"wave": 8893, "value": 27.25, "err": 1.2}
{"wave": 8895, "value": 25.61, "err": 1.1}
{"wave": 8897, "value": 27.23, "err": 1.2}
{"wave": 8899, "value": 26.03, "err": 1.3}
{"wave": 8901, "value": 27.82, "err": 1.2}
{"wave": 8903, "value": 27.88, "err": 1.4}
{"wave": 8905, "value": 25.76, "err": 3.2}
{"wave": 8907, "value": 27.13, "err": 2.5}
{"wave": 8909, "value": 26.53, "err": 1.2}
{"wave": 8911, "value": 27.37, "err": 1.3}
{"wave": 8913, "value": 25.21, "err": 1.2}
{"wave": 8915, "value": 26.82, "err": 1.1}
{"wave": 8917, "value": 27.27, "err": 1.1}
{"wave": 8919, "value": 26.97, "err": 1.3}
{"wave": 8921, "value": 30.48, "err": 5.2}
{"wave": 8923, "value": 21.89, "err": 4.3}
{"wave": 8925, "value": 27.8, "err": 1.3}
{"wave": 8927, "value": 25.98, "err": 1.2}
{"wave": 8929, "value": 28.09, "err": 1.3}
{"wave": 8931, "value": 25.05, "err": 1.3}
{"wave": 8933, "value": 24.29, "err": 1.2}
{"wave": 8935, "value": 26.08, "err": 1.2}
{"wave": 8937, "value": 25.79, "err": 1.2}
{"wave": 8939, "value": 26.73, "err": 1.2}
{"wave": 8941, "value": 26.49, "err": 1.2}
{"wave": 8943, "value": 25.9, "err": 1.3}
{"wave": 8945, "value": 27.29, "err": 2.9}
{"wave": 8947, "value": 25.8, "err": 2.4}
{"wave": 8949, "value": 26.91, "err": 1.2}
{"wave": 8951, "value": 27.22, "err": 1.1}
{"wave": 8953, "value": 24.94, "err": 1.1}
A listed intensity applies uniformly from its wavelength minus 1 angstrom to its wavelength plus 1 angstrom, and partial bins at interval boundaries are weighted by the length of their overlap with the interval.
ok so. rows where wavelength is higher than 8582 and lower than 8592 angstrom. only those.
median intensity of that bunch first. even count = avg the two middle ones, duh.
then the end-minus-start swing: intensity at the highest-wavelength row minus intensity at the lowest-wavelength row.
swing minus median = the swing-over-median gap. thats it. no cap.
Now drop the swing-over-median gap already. -26.9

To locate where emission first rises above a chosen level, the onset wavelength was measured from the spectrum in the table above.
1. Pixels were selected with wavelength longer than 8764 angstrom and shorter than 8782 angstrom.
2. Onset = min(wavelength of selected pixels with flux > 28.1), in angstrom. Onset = 8765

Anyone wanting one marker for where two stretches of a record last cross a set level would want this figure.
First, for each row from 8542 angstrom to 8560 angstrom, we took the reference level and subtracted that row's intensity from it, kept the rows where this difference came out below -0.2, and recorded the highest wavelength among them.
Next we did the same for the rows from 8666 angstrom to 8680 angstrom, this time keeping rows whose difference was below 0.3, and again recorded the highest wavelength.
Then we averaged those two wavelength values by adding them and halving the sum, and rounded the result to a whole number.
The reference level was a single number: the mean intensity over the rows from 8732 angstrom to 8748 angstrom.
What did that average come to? 8619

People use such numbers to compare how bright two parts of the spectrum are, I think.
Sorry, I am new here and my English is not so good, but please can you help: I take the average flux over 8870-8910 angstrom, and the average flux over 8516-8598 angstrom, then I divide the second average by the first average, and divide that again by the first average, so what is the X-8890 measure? 0.038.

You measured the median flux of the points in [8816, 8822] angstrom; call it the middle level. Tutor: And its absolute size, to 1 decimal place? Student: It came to 27.5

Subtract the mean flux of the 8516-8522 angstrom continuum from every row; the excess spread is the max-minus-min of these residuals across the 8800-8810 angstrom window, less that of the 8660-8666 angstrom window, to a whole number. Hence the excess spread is -5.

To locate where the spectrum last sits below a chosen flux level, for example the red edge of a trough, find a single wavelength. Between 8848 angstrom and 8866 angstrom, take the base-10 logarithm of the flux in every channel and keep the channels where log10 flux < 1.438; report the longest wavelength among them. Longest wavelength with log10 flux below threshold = 8865 angstrom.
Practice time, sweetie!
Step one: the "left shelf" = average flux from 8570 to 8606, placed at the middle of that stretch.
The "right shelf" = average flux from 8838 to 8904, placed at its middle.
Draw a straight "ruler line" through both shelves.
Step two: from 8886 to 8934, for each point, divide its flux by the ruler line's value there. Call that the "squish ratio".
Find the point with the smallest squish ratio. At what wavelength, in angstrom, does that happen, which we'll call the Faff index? 8923 angstrom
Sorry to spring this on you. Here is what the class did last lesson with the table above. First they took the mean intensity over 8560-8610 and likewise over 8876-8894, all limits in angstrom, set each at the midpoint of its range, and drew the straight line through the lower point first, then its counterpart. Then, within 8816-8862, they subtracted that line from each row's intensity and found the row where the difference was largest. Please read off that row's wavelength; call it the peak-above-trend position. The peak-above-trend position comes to 8821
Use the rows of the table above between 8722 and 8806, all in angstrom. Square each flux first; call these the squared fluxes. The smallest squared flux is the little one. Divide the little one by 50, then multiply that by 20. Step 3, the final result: 250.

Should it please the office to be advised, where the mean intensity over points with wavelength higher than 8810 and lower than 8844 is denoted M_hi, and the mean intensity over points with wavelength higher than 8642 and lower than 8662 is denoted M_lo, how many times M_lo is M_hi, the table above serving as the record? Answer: 0.911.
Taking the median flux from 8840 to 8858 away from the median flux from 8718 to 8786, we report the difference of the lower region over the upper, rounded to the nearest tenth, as 1.2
